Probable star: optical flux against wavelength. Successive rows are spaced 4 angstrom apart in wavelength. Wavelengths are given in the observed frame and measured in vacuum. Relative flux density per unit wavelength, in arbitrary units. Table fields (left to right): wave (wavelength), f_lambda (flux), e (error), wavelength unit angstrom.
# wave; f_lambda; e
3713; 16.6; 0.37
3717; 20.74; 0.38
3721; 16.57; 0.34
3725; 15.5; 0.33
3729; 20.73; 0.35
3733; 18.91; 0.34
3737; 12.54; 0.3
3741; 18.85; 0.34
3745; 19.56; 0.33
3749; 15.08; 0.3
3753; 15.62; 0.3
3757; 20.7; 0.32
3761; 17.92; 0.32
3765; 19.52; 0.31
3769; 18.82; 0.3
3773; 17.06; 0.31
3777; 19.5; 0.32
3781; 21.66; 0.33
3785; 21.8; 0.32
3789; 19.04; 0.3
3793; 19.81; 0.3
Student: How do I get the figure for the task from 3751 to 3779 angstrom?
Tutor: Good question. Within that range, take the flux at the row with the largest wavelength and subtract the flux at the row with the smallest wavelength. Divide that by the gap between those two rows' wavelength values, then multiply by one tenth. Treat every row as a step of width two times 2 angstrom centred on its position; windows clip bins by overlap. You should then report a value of 0.016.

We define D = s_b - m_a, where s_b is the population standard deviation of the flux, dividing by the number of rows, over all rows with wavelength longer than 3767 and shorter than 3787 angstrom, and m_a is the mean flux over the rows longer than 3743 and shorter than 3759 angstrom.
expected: -16.0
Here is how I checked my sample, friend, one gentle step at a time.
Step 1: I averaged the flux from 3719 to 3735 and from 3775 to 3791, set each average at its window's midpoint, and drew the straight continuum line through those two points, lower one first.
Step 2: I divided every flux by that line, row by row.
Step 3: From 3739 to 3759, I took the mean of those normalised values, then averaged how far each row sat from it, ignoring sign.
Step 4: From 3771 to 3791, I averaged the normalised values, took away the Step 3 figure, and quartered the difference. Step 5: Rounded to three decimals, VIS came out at 0.214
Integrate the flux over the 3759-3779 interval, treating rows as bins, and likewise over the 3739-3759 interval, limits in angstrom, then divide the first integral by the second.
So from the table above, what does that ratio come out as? 1.03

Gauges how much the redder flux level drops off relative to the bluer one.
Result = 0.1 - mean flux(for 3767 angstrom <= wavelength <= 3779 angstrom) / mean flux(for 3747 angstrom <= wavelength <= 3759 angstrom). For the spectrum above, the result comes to -0.98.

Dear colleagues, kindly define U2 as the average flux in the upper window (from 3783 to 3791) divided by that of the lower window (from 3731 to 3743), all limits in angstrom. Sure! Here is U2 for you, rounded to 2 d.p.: 1.22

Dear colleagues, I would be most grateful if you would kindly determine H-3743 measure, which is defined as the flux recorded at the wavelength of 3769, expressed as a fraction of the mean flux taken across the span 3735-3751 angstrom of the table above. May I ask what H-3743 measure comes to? 1.14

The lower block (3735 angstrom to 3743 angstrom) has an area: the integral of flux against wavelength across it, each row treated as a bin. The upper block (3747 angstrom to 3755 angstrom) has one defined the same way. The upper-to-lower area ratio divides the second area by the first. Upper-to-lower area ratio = 0.98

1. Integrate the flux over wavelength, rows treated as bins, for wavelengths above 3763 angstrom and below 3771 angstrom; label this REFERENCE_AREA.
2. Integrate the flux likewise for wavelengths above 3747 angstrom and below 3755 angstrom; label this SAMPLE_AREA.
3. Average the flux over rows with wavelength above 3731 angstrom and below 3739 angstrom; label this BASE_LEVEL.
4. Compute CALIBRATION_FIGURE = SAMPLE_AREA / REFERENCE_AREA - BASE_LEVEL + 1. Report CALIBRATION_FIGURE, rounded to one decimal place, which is -13.9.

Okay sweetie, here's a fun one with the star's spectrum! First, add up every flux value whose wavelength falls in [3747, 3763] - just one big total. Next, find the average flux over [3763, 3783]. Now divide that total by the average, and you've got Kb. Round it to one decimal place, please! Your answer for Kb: 3.6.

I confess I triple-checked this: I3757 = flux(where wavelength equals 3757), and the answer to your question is 20.7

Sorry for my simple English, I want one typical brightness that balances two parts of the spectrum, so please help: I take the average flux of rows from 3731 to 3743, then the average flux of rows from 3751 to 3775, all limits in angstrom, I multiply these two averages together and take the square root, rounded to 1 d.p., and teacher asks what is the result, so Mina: 17.5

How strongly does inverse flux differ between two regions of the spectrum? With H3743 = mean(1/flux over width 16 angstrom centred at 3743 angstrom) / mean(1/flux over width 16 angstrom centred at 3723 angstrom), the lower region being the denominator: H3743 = 1.13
